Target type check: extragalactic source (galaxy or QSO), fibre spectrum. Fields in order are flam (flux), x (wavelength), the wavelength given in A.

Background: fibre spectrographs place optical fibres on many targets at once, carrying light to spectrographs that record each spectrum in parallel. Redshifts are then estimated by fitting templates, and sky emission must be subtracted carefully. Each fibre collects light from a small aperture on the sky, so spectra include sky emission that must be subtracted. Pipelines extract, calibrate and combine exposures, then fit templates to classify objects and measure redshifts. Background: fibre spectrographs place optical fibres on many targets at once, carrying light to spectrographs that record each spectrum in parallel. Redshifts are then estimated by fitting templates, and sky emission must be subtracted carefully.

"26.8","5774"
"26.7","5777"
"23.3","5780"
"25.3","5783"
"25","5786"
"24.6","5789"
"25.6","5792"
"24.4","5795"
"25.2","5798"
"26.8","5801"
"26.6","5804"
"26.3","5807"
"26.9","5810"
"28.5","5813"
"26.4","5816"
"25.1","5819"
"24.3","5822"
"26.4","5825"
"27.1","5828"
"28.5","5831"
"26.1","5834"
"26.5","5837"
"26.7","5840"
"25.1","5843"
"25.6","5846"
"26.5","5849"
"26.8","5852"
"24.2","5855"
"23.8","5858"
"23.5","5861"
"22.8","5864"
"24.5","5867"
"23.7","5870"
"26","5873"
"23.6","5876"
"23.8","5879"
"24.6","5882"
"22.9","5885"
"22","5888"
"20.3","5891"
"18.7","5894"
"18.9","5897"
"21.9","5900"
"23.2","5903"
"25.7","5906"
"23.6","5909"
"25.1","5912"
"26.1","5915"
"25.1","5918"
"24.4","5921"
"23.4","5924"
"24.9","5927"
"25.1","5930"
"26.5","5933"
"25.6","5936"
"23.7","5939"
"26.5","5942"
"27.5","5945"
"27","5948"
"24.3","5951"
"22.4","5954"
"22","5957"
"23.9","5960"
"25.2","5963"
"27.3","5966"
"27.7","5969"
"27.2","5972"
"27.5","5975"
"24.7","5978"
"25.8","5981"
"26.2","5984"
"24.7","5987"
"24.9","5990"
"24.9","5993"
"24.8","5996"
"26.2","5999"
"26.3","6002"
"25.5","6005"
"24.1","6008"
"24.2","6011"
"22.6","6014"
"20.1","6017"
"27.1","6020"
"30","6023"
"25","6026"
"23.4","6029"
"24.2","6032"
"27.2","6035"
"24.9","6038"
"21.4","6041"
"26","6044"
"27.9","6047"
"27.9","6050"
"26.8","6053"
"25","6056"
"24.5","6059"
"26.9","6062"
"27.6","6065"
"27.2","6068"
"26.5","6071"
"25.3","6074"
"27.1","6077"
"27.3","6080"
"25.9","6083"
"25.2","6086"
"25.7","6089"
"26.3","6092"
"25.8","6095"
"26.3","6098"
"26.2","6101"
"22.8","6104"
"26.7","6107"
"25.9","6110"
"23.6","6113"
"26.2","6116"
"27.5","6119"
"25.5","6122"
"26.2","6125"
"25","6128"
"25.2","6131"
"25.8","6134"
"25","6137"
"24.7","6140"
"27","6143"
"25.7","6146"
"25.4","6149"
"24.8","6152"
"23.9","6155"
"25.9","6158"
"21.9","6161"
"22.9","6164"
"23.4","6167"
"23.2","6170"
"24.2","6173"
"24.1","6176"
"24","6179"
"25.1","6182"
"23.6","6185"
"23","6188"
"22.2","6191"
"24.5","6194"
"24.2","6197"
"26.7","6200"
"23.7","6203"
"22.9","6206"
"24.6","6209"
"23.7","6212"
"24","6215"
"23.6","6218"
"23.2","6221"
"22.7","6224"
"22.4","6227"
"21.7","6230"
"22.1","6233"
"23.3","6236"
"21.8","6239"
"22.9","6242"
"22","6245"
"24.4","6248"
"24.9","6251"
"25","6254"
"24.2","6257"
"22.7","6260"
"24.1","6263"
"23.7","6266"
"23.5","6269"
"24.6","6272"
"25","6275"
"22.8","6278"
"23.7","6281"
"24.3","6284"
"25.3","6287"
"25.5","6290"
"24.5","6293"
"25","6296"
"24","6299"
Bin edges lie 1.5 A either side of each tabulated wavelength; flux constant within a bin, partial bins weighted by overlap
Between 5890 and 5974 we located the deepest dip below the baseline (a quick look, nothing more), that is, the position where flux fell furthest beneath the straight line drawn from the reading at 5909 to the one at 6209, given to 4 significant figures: 5894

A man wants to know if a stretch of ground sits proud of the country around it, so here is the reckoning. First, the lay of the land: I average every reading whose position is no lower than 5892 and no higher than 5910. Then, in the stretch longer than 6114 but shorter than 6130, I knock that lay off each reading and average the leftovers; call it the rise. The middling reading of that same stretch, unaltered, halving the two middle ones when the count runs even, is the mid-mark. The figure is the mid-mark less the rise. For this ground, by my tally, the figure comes 22.1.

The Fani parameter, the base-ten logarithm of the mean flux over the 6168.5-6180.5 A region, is 1.38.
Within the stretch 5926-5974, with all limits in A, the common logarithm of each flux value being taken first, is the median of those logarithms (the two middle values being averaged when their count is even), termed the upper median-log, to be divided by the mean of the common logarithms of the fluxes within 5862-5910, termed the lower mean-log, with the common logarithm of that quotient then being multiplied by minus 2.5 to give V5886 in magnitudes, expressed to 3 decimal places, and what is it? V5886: -0.037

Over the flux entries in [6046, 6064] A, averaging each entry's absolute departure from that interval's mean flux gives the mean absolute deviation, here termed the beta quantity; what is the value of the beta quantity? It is 1.2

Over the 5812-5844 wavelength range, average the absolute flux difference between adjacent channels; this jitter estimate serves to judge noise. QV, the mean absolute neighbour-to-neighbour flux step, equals 1.30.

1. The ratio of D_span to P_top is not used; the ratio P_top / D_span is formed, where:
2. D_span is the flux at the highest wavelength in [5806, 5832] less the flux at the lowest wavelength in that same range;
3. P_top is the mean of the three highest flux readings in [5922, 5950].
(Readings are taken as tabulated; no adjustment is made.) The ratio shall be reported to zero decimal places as 12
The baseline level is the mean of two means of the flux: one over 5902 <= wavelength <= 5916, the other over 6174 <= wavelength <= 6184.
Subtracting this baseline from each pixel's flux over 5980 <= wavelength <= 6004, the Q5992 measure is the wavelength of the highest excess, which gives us 6002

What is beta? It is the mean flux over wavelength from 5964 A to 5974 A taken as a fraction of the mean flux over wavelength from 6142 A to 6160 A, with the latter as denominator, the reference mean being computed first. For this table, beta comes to 1.08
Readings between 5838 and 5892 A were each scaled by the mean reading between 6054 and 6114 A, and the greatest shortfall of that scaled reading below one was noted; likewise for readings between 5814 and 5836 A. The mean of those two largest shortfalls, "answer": 0.14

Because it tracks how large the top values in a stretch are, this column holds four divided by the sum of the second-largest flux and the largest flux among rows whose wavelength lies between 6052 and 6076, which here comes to 0.0730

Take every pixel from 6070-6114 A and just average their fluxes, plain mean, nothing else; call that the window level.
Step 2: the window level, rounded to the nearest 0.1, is 25.8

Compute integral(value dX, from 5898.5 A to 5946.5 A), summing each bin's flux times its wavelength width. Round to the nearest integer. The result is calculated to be 1195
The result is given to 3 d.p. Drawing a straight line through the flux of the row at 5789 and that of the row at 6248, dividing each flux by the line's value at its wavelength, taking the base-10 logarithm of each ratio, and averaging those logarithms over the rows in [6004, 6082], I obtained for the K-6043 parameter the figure 0.018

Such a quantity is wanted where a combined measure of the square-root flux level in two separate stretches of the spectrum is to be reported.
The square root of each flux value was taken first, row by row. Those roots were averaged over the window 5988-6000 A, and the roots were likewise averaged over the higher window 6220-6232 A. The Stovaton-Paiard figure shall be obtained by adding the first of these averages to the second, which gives 9.8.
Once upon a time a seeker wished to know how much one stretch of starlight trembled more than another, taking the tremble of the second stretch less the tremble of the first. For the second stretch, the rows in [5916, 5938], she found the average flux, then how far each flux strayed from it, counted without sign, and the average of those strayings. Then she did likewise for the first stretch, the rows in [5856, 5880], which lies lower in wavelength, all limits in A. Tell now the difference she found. 0.0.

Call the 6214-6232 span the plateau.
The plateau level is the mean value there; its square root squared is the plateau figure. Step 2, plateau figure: 22.9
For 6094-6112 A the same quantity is 25.6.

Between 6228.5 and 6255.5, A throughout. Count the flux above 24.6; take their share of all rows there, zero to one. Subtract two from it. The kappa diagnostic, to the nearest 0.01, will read -1.78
